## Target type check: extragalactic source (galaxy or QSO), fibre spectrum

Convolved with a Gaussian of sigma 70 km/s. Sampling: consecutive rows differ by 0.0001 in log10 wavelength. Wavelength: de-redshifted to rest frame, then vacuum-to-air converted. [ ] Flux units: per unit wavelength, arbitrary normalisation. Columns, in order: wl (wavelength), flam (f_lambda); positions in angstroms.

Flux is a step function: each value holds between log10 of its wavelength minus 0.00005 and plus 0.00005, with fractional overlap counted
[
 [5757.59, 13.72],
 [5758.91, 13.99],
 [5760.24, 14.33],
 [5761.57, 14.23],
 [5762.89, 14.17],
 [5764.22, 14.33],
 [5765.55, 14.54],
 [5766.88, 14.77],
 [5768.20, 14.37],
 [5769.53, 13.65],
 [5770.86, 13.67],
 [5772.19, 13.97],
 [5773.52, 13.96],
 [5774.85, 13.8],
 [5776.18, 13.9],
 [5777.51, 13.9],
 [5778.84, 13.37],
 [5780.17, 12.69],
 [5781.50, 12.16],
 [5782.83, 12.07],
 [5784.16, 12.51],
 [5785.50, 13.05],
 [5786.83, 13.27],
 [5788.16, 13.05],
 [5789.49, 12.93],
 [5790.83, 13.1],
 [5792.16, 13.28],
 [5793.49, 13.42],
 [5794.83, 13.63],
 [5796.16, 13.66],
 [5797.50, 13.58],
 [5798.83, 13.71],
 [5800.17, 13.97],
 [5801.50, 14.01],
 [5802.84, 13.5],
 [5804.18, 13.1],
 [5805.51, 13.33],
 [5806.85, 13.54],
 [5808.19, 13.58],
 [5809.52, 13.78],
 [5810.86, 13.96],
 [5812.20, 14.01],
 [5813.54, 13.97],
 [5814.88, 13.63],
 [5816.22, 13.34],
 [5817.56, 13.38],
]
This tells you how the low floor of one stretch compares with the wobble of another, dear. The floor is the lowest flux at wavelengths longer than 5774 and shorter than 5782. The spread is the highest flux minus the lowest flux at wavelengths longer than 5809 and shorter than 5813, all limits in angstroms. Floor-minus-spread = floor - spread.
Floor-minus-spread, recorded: 11.9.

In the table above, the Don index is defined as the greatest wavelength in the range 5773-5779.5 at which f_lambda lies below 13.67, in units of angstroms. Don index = 5778.84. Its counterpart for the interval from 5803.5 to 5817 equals 5816.22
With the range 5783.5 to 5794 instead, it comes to 5793.49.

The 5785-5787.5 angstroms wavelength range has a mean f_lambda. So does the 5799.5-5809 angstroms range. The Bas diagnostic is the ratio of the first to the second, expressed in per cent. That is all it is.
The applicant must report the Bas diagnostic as 97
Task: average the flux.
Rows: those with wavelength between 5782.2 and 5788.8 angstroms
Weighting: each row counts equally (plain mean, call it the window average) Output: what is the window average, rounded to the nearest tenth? 12.8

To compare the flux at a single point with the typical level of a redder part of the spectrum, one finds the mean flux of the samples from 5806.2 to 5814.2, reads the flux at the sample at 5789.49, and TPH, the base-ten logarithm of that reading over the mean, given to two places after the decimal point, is -0.03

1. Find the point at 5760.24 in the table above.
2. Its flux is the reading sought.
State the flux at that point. 14.33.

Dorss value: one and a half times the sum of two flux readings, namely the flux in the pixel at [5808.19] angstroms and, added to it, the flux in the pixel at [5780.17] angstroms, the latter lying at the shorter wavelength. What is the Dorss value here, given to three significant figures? 39.4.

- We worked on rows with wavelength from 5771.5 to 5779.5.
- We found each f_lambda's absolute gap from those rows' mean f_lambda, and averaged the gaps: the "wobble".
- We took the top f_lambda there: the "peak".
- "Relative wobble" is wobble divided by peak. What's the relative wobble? 0.011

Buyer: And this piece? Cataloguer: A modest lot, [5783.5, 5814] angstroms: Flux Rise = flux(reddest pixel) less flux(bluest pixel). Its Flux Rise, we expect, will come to 1.5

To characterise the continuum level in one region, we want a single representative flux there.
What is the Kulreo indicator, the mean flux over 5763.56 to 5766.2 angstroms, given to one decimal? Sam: 14.4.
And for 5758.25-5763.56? 14.2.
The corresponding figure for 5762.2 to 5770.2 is 14.3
